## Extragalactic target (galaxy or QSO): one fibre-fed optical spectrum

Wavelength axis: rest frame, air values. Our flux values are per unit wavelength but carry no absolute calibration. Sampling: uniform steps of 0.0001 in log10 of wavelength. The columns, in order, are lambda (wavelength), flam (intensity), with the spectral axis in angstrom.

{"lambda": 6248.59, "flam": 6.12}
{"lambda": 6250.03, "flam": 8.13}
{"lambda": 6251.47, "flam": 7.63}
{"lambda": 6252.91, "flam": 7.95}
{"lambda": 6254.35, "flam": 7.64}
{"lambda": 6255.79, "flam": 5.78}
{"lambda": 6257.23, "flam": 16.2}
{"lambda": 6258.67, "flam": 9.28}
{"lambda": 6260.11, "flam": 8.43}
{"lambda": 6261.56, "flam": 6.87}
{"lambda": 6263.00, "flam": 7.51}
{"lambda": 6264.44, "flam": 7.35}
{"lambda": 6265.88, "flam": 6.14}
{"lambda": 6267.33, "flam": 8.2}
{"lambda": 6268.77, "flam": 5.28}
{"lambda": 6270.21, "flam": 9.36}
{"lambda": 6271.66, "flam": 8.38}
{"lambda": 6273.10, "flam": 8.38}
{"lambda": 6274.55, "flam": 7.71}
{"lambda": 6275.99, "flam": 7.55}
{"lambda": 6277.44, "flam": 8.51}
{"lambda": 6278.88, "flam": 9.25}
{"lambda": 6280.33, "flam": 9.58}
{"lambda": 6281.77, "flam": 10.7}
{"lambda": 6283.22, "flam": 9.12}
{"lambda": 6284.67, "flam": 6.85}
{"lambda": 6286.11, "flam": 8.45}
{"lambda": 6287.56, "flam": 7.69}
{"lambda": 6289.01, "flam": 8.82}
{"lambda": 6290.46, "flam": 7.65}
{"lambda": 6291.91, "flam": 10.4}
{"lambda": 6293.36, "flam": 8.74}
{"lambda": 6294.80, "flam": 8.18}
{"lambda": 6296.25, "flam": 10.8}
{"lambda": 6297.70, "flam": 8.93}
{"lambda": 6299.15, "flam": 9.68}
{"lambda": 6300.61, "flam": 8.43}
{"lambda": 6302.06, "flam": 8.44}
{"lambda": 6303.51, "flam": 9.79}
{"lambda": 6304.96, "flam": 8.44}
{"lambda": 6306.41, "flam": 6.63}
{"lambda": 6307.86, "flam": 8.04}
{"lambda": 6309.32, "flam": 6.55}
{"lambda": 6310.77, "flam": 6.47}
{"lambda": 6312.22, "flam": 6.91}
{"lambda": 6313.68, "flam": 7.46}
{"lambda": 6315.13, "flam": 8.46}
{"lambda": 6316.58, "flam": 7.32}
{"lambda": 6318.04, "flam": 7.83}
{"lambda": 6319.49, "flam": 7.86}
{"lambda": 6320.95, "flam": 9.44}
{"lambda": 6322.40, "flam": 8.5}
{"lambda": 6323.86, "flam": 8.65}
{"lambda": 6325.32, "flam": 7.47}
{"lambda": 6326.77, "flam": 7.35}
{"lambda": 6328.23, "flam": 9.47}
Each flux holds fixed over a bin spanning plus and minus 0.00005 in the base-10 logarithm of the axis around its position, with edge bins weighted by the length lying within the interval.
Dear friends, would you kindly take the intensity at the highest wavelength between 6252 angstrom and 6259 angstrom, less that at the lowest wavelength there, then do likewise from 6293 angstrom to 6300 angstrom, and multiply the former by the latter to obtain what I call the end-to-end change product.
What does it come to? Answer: 1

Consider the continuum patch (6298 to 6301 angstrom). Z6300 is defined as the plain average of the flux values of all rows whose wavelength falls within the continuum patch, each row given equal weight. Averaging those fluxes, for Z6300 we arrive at 9.1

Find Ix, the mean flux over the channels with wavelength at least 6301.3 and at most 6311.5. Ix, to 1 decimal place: 7.8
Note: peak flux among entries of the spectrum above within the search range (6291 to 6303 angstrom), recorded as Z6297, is 10.8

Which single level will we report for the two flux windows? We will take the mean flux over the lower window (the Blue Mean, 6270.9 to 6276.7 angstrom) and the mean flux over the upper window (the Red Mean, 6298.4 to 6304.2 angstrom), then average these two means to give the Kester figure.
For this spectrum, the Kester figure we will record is 8.5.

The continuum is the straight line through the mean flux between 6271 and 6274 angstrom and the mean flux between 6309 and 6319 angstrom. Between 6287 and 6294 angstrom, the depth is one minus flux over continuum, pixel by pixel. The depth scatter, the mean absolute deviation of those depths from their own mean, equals 0.104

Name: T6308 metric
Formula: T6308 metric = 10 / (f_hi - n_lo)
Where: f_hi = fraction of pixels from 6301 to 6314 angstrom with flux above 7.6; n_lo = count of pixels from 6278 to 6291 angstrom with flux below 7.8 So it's -3.9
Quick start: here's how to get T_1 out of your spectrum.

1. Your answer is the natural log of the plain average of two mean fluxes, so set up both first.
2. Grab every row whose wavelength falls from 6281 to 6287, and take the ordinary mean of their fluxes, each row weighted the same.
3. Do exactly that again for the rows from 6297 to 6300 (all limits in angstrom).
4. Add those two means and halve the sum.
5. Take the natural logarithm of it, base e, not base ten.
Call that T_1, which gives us 2.20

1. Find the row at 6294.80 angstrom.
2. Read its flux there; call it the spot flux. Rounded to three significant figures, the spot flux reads 8.18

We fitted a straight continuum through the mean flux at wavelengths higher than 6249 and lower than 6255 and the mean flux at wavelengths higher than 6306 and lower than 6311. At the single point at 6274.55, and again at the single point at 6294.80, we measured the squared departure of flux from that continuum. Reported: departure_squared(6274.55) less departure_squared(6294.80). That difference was -1.0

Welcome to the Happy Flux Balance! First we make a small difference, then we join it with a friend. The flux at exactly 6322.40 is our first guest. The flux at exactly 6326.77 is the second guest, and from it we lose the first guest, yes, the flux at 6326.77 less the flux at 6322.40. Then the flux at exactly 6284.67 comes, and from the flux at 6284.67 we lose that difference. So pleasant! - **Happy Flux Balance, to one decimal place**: 8.0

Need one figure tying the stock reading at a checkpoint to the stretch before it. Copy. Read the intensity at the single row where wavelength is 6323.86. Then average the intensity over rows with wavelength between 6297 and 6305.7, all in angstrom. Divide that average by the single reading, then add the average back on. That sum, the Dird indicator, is 10.0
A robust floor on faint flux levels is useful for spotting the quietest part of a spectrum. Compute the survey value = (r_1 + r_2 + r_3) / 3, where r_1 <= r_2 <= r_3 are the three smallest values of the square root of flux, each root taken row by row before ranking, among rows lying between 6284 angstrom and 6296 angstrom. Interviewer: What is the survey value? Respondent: 2.72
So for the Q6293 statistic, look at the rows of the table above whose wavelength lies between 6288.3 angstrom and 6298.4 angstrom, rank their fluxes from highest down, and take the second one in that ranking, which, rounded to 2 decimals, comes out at 10.40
